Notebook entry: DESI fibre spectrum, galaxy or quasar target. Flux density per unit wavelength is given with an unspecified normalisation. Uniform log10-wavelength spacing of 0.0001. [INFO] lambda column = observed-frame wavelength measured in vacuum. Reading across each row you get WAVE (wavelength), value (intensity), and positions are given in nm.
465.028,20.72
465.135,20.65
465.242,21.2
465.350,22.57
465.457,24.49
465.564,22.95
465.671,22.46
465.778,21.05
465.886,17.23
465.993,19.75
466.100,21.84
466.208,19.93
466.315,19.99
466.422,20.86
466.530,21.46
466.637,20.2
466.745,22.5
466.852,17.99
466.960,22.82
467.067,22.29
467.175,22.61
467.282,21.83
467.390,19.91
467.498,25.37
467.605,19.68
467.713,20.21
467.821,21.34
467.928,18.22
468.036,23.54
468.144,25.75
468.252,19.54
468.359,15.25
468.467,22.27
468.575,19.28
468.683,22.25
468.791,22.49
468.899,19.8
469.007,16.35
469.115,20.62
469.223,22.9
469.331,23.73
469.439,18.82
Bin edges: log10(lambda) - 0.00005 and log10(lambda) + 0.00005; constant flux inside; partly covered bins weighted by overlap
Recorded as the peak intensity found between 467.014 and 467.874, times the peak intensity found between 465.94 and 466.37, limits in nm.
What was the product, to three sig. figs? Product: 554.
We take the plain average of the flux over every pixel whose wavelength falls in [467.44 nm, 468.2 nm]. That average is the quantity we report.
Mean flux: 22.0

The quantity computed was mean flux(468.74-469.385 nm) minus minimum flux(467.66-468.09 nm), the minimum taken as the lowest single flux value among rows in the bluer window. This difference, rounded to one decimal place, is 2.8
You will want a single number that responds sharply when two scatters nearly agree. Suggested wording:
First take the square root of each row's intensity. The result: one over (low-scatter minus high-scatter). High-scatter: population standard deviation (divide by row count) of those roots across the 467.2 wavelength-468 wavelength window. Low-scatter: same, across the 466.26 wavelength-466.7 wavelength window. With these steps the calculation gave -6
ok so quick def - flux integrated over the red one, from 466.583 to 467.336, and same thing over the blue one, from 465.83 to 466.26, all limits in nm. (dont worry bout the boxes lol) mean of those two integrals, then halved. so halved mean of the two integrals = 6.2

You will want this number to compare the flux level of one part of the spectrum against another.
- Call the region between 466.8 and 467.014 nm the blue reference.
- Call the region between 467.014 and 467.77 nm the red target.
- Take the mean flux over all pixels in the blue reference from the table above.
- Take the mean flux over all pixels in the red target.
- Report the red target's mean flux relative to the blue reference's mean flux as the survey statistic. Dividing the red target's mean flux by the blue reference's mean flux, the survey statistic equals 1.06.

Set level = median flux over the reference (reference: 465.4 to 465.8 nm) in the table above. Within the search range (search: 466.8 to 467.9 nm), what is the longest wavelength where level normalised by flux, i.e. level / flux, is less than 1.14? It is 467.821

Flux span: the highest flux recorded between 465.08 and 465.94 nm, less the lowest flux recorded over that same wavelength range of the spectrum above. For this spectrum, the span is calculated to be 7.3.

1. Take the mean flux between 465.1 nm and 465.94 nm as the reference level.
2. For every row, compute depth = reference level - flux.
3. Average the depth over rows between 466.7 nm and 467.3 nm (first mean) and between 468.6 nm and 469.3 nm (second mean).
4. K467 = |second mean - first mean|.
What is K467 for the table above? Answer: 0.9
